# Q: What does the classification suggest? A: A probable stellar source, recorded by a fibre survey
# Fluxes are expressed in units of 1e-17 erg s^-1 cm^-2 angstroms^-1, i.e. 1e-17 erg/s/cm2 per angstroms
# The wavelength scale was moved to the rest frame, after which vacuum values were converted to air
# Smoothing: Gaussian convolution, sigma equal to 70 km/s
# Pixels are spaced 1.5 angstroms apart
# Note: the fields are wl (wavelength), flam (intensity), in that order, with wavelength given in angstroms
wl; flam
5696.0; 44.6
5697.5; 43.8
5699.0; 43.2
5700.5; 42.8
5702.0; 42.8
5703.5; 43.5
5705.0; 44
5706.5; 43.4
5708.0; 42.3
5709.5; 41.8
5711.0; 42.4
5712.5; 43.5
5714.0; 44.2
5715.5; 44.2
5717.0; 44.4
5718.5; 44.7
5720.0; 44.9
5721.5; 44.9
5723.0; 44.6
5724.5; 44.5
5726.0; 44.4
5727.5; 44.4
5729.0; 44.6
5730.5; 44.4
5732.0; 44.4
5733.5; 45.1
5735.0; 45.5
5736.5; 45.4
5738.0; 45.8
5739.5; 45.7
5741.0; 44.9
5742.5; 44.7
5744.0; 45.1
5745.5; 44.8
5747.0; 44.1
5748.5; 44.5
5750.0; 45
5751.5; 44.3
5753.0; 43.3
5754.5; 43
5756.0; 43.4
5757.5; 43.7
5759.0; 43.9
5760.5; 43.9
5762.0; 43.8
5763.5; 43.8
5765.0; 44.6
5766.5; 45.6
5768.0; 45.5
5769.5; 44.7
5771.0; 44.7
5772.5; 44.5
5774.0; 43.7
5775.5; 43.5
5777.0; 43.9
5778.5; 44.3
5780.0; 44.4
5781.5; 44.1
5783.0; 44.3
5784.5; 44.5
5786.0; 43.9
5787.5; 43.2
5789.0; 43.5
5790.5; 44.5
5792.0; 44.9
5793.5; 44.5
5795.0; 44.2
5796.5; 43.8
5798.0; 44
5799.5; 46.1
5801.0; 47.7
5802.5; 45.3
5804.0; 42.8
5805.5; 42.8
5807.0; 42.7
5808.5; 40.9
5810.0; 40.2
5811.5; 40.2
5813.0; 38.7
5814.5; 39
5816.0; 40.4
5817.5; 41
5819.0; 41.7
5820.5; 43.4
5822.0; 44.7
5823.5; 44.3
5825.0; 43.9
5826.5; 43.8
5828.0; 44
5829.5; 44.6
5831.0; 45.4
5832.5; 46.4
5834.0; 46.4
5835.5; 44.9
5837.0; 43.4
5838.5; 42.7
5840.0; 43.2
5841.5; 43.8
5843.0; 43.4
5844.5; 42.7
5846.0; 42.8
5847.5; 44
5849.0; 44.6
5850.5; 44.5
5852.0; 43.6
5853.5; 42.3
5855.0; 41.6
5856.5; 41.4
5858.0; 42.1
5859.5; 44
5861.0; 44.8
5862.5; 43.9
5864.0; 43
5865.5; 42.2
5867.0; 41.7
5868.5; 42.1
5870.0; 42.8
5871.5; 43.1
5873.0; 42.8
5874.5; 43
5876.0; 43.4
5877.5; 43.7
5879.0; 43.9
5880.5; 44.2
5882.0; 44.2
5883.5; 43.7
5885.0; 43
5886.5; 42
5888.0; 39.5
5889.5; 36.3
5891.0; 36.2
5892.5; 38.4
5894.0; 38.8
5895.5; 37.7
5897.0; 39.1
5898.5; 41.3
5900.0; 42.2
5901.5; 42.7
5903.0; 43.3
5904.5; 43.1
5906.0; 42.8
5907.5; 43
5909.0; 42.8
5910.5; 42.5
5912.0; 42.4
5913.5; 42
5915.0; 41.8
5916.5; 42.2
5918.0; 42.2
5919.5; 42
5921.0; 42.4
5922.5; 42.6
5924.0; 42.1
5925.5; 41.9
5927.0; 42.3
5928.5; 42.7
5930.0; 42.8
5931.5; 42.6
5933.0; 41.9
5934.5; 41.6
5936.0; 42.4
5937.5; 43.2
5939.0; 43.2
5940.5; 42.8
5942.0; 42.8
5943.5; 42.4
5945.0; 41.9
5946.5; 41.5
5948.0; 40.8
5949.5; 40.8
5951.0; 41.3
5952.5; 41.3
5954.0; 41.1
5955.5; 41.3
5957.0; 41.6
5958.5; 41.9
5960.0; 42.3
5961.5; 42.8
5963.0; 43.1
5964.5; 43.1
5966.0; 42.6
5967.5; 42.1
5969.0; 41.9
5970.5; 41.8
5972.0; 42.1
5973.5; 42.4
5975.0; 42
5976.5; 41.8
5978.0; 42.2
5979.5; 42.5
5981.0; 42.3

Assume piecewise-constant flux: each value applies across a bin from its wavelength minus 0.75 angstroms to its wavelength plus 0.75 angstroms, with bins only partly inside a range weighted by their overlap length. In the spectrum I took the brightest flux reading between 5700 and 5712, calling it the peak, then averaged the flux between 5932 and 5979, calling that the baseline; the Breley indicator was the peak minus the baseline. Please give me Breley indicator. 1.9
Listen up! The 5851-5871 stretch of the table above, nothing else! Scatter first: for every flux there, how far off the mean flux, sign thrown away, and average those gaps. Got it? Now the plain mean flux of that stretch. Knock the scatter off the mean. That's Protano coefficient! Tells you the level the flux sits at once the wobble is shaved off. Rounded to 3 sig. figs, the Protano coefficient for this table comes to 41.9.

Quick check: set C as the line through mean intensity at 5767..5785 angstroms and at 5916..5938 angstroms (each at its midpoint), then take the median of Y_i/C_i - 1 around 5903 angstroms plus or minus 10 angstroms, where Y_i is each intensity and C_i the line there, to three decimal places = -0.001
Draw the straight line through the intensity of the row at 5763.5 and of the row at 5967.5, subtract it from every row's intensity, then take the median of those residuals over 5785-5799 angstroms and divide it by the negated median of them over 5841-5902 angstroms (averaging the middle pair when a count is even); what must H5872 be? 5.6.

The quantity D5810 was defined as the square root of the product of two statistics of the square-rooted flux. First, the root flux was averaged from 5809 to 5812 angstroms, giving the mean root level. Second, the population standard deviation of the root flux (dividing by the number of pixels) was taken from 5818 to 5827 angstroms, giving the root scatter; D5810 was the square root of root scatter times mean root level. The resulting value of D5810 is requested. 0.68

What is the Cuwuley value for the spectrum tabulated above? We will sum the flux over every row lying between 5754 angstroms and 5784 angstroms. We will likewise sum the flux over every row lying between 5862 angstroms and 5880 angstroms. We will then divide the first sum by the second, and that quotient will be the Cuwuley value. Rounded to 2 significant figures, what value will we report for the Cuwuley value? 1.7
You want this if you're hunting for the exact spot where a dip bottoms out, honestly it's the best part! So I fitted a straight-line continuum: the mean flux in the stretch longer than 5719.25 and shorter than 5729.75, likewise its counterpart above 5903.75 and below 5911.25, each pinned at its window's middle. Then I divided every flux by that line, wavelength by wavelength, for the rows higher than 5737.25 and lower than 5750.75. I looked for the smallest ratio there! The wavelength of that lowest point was 5747.0 angstroms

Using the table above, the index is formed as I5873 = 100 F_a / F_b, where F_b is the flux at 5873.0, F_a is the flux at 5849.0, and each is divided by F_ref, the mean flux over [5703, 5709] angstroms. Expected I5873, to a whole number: 104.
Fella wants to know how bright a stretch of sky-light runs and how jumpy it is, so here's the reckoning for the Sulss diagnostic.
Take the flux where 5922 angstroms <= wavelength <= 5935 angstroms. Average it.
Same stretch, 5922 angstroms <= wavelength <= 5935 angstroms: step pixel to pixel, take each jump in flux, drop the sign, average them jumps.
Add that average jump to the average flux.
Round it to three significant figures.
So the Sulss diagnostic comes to 42.6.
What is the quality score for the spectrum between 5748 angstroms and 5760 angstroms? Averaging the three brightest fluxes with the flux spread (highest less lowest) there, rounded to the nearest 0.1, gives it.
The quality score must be 23.3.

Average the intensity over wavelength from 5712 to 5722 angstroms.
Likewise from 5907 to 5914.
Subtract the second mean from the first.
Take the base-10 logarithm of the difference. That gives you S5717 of 0.27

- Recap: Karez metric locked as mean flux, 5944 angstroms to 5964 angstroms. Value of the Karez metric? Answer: 41.7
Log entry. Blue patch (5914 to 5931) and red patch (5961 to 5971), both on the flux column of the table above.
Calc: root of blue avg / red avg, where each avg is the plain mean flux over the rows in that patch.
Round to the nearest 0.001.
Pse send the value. 0.997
